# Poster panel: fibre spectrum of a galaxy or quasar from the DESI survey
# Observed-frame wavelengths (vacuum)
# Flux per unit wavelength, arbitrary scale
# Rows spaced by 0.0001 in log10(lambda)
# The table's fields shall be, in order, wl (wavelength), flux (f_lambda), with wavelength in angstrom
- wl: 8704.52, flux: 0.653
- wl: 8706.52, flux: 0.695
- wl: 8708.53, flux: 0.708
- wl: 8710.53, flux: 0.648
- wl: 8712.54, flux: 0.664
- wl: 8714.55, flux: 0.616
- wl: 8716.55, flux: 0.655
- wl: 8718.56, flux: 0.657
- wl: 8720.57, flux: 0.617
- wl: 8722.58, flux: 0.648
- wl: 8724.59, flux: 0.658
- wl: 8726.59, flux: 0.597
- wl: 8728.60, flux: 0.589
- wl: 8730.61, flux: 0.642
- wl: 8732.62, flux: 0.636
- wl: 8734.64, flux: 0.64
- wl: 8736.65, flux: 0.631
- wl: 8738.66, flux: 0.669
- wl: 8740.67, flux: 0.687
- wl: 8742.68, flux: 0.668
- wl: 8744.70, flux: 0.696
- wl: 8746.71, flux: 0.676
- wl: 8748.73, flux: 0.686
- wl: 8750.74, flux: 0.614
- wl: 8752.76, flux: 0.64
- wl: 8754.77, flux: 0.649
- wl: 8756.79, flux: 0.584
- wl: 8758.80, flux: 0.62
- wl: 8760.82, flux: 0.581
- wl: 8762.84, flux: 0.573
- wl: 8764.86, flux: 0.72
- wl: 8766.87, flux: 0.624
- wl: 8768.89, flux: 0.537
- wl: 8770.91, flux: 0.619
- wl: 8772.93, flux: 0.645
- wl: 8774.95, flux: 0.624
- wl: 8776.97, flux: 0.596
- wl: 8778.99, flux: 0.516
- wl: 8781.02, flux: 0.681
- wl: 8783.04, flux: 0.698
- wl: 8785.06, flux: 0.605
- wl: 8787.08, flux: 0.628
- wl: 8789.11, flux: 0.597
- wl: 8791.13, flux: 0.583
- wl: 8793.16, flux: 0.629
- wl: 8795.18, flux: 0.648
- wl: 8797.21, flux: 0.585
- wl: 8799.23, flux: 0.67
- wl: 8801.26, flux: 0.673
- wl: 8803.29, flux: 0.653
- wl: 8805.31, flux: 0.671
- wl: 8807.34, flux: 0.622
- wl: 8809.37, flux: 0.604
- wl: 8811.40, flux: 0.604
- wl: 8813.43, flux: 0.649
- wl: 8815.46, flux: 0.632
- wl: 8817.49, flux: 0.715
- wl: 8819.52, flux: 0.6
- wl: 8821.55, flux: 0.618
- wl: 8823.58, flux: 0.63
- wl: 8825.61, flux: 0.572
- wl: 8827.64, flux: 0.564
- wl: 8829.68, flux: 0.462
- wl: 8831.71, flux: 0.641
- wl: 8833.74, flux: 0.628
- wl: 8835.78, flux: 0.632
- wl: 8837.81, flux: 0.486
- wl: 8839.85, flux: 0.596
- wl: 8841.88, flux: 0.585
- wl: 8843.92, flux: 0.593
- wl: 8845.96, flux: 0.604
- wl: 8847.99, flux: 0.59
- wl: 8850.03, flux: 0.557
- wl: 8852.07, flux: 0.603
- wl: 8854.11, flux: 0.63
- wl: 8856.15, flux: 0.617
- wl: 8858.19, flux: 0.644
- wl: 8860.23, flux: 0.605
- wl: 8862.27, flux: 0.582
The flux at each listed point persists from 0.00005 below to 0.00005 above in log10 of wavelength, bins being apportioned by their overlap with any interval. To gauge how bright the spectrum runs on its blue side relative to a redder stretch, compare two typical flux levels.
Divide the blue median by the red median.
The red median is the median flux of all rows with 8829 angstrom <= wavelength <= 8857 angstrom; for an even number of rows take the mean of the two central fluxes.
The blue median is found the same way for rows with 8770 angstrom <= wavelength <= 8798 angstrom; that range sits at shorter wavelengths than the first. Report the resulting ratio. 1.04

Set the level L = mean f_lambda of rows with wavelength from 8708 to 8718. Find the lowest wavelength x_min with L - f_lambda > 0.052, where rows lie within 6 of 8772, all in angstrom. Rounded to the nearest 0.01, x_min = 8768.89 angstrom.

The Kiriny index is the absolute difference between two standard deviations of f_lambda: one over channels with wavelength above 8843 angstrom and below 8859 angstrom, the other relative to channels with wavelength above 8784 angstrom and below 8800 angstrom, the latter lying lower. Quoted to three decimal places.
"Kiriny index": 0.004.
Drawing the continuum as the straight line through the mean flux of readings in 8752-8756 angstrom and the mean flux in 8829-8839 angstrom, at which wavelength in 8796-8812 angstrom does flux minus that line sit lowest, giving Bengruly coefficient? 8797.21 angstrom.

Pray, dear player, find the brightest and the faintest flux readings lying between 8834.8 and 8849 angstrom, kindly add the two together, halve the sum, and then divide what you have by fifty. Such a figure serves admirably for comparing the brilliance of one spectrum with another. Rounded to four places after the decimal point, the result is 0.0112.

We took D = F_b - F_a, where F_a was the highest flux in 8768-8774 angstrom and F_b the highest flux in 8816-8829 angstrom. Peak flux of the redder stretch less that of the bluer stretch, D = 0.07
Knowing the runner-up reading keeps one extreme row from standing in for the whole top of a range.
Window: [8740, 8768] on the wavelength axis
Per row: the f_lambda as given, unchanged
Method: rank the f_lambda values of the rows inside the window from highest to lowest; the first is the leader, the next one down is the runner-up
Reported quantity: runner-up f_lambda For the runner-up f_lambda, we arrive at 0.696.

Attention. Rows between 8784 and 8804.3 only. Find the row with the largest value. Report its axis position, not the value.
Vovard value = 8801.26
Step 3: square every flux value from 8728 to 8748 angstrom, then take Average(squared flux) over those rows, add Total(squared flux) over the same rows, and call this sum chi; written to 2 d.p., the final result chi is 4.71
